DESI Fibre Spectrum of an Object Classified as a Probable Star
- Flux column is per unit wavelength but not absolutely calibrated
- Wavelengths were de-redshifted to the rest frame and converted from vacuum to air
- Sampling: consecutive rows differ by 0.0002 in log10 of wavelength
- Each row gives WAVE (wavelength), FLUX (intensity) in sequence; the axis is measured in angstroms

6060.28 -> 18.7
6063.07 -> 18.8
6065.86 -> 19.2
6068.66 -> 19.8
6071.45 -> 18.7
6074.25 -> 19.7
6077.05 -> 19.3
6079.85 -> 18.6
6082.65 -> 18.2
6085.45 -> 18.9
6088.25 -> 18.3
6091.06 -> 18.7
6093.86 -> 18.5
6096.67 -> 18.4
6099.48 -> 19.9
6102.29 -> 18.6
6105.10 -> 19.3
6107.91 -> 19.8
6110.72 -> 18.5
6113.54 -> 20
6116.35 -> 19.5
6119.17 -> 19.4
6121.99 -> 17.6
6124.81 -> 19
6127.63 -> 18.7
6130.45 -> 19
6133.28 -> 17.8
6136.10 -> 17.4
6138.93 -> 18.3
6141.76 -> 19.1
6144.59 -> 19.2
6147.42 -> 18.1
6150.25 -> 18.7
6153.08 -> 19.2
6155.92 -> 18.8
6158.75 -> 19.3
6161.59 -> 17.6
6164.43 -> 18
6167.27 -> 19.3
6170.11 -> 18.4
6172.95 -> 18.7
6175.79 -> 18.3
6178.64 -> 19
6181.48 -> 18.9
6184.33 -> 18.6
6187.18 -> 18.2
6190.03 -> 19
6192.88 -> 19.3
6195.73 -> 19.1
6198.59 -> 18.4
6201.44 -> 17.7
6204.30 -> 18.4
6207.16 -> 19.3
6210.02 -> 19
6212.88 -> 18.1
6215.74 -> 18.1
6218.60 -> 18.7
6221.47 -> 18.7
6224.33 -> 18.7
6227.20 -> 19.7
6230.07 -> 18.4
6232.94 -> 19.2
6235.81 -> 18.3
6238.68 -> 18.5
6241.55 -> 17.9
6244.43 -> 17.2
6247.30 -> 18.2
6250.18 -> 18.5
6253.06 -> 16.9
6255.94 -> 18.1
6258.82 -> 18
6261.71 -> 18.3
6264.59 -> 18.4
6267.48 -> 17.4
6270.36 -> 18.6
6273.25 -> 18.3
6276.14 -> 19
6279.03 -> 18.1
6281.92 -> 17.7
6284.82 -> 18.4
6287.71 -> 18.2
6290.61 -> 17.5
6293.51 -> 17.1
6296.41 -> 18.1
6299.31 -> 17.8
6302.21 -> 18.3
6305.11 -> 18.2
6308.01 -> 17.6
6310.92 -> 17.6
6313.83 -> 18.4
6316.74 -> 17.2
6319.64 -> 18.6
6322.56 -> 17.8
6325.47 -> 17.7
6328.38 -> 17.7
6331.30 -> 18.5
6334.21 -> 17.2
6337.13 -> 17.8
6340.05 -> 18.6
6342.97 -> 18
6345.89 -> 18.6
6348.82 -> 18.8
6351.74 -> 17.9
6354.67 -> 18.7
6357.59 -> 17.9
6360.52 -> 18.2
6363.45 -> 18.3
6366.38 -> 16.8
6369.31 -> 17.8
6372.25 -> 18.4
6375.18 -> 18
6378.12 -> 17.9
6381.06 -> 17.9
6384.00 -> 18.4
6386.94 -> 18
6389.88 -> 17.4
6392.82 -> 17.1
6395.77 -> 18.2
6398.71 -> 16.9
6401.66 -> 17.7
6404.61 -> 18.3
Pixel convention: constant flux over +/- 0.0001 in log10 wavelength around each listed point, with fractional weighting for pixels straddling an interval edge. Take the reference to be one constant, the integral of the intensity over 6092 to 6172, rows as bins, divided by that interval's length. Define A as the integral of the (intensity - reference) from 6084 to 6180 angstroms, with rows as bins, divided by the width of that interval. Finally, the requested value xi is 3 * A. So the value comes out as 0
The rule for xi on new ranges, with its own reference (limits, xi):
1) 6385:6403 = -4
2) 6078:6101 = 0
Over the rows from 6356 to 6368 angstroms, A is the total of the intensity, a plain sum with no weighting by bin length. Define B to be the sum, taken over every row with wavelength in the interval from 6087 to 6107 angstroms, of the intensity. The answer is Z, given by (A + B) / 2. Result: 101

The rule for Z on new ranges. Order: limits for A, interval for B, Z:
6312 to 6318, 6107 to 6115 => 47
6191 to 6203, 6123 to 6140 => 92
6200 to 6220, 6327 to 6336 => 91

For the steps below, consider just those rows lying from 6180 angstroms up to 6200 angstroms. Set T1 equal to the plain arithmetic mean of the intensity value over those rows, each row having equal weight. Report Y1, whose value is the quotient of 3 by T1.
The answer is 0.160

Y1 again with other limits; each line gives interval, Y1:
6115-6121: 0.154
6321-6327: 0.169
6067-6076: 0.155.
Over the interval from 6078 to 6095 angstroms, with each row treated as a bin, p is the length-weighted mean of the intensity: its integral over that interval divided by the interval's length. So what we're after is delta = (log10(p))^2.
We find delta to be 1.61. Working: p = 18.6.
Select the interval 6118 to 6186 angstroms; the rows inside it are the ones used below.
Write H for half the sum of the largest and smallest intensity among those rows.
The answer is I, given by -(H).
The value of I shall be -18.4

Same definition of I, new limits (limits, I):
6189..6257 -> -18.3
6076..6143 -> -18.7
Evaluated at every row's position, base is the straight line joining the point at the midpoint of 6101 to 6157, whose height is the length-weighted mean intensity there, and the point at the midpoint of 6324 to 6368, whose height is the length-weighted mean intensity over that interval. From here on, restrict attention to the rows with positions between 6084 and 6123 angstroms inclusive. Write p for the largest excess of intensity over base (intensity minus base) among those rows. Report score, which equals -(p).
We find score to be -1.15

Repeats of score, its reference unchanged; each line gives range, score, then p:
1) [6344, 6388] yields -0.76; 0.76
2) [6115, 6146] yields -0.66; 0.66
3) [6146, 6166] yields -0.60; 0.60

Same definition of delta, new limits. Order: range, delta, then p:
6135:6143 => 1.59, 18.3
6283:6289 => 1.59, 18.3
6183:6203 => 1.61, 18.6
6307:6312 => 1.55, 17.6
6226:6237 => 1.63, 18.9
